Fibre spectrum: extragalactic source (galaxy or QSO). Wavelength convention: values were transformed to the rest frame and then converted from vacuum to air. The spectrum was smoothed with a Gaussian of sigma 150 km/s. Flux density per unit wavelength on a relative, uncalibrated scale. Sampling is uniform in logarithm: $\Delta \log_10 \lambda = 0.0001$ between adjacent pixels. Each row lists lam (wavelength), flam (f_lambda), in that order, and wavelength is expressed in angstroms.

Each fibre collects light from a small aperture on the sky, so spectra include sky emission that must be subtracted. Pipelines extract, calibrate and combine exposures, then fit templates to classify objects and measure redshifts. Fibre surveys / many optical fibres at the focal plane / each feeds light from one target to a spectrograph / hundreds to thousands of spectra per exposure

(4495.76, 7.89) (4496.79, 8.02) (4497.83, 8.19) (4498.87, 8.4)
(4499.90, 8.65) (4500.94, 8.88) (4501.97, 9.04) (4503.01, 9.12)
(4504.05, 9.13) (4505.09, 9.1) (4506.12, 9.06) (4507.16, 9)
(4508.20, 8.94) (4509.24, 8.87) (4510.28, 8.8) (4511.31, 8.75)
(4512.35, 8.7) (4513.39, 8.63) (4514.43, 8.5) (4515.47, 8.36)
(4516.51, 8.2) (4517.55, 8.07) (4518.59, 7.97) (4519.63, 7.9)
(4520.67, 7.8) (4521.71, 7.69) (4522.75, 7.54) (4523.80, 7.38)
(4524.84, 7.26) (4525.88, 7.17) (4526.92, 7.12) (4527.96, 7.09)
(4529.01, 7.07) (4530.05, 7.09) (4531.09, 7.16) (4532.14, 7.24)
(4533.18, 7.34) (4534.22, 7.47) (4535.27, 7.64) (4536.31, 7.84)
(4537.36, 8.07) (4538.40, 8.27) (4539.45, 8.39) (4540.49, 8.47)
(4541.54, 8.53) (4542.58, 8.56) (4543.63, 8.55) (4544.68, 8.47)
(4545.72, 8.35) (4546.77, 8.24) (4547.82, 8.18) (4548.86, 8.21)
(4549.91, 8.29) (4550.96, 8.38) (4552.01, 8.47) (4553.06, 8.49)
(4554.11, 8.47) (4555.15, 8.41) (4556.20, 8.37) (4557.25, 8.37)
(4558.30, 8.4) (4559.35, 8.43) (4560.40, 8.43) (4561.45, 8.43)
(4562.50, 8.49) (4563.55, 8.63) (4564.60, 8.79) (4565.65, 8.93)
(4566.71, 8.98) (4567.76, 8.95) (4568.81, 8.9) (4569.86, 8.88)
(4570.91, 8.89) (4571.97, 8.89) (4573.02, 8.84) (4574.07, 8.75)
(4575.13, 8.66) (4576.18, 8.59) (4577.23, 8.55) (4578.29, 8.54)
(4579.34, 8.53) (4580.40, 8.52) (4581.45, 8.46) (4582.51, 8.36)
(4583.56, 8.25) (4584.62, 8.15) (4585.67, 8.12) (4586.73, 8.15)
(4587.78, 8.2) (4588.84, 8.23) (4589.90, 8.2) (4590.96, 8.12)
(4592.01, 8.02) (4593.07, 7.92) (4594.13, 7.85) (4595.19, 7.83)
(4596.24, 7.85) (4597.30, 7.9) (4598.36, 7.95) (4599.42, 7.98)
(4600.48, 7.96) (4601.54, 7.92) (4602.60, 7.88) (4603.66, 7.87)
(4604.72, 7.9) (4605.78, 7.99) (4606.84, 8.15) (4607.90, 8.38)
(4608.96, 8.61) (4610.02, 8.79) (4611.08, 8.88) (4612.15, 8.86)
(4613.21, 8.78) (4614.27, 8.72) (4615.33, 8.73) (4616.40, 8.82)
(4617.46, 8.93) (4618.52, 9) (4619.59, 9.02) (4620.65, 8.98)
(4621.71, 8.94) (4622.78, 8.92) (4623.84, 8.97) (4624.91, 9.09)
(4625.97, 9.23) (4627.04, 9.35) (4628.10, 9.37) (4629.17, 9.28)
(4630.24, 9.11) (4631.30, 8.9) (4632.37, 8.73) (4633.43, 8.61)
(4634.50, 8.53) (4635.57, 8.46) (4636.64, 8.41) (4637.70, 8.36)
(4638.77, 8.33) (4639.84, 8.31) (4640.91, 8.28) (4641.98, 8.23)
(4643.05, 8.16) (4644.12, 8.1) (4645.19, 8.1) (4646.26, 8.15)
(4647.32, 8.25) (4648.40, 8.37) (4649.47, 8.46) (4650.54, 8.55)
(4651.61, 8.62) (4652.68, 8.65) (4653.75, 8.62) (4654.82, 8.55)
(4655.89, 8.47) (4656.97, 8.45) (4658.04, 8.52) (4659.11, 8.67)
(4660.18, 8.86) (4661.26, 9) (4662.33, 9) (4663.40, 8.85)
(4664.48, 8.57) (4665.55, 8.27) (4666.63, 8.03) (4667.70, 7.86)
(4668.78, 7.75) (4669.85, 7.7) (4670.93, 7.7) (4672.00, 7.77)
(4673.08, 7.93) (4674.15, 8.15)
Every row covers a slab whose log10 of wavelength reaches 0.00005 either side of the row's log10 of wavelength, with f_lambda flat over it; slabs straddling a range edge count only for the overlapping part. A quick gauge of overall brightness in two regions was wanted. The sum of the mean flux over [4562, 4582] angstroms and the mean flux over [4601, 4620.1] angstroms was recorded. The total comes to 17.2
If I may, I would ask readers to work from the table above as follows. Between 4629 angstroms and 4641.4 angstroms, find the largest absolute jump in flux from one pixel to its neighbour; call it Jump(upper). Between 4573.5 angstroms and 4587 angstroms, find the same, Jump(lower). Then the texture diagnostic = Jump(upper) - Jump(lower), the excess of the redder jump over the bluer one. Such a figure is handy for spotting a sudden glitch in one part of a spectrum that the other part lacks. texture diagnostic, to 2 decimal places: 0.10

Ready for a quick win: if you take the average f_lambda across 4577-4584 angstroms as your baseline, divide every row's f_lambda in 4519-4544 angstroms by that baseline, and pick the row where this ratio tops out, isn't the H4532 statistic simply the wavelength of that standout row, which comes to 4542.58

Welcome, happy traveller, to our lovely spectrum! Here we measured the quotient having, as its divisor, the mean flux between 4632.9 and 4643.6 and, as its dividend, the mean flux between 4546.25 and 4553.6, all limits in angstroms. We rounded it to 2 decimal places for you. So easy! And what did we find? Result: 0.99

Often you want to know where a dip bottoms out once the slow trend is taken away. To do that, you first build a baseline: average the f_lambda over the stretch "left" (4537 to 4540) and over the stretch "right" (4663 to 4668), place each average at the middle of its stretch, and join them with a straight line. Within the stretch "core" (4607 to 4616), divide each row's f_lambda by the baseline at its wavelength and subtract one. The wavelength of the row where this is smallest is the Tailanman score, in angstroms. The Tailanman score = 4607.90 angstroms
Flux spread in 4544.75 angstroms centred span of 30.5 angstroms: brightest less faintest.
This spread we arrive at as 1.5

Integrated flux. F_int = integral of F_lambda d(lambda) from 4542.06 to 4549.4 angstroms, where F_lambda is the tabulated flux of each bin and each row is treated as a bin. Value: 61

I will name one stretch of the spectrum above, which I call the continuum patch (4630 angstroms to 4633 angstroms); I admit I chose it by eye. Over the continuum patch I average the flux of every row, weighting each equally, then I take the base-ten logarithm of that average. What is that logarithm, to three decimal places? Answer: 0.950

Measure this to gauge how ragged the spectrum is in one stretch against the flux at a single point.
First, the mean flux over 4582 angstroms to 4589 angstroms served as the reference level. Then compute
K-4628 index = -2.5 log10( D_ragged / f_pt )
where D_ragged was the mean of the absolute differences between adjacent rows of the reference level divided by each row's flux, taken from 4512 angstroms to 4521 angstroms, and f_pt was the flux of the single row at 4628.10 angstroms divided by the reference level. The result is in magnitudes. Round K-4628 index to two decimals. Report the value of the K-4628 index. 4.81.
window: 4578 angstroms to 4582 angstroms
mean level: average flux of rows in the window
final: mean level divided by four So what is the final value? 2.13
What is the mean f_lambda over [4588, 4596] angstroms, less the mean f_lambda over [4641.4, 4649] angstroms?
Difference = -0.17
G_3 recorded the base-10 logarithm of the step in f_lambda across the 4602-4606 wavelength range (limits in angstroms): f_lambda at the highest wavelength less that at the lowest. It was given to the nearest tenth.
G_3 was -1.0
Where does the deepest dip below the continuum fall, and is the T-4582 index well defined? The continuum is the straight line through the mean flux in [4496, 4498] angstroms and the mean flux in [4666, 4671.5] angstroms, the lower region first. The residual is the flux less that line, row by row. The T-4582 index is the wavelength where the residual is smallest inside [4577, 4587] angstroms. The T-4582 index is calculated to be 4585.67 angstroms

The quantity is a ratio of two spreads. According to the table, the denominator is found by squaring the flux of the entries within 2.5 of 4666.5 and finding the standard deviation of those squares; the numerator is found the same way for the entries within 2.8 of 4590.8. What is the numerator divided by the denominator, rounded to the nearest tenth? 0.4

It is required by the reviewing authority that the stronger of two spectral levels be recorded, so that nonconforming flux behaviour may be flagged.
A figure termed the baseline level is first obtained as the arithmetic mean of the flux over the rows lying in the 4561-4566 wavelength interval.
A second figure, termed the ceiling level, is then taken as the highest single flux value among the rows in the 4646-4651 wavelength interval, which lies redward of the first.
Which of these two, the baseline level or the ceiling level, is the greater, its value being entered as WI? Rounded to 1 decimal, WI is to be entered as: 8.7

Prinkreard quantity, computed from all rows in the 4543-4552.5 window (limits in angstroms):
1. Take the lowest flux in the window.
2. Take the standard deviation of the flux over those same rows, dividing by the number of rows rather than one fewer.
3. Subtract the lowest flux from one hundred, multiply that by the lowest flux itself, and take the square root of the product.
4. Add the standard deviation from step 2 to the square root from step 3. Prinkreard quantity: 27.5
